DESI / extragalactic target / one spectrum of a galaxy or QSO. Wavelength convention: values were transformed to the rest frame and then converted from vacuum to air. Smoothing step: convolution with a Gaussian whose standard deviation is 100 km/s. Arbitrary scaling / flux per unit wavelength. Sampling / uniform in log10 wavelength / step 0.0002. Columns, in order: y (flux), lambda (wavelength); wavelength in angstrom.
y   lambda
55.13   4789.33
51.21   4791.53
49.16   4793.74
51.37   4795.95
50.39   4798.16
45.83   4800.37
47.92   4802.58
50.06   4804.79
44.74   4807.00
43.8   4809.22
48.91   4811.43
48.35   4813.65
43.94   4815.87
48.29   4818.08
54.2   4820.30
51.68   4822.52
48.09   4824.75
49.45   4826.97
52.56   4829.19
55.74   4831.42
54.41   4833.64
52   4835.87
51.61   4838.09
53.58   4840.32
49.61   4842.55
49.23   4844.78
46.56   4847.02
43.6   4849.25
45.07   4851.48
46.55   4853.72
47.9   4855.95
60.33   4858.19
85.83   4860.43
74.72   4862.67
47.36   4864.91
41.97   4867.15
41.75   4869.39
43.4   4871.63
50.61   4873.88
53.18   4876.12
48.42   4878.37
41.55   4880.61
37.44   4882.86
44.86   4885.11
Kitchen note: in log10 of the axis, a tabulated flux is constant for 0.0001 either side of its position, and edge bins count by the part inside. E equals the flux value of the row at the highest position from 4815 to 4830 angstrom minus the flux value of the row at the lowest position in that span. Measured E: 9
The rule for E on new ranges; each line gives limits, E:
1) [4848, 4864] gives 31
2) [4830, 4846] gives -7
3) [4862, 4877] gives -22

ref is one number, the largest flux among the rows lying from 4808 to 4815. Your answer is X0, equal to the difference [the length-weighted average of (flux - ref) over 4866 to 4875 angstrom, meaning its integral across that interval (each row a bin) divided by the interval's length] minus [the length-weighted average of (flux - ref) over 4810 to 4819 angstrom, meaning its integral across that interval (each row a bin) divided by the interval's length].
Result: -3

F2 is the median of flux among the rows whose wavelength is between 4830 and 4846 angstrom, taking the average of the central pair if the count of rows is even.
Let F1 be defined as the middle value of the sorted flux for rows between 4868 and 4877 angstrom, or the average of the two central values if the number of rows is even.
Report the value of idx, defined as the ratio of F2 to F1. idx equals 1.11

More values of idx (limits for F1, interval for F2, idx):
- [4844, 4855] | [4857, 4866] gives 1.45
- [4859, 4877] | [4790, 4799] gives 1.04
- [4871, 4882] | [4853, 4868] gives 0.99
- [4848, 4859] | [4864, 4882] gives 0.97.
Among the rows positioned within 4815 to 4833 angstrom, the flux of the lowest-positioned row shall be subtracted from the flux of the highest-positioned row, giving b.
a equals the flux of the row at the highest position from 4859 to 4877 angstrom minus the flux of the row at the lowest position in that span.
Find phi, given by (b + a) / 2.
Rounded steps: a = -33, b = 12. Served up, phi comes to -10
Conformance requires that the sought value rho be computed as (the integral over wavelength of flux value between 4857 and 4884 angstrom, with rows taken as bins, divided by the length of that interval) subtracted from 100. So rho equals 47.8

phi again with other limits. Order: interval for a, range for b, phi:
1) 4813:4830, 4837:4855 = 0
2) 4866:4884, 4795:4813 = -3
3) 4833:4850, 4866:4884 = -8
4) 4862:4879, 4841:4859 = -8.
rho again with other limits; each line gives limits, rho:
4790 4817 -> 51.9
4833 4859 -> 50.2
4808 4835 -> 50.1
